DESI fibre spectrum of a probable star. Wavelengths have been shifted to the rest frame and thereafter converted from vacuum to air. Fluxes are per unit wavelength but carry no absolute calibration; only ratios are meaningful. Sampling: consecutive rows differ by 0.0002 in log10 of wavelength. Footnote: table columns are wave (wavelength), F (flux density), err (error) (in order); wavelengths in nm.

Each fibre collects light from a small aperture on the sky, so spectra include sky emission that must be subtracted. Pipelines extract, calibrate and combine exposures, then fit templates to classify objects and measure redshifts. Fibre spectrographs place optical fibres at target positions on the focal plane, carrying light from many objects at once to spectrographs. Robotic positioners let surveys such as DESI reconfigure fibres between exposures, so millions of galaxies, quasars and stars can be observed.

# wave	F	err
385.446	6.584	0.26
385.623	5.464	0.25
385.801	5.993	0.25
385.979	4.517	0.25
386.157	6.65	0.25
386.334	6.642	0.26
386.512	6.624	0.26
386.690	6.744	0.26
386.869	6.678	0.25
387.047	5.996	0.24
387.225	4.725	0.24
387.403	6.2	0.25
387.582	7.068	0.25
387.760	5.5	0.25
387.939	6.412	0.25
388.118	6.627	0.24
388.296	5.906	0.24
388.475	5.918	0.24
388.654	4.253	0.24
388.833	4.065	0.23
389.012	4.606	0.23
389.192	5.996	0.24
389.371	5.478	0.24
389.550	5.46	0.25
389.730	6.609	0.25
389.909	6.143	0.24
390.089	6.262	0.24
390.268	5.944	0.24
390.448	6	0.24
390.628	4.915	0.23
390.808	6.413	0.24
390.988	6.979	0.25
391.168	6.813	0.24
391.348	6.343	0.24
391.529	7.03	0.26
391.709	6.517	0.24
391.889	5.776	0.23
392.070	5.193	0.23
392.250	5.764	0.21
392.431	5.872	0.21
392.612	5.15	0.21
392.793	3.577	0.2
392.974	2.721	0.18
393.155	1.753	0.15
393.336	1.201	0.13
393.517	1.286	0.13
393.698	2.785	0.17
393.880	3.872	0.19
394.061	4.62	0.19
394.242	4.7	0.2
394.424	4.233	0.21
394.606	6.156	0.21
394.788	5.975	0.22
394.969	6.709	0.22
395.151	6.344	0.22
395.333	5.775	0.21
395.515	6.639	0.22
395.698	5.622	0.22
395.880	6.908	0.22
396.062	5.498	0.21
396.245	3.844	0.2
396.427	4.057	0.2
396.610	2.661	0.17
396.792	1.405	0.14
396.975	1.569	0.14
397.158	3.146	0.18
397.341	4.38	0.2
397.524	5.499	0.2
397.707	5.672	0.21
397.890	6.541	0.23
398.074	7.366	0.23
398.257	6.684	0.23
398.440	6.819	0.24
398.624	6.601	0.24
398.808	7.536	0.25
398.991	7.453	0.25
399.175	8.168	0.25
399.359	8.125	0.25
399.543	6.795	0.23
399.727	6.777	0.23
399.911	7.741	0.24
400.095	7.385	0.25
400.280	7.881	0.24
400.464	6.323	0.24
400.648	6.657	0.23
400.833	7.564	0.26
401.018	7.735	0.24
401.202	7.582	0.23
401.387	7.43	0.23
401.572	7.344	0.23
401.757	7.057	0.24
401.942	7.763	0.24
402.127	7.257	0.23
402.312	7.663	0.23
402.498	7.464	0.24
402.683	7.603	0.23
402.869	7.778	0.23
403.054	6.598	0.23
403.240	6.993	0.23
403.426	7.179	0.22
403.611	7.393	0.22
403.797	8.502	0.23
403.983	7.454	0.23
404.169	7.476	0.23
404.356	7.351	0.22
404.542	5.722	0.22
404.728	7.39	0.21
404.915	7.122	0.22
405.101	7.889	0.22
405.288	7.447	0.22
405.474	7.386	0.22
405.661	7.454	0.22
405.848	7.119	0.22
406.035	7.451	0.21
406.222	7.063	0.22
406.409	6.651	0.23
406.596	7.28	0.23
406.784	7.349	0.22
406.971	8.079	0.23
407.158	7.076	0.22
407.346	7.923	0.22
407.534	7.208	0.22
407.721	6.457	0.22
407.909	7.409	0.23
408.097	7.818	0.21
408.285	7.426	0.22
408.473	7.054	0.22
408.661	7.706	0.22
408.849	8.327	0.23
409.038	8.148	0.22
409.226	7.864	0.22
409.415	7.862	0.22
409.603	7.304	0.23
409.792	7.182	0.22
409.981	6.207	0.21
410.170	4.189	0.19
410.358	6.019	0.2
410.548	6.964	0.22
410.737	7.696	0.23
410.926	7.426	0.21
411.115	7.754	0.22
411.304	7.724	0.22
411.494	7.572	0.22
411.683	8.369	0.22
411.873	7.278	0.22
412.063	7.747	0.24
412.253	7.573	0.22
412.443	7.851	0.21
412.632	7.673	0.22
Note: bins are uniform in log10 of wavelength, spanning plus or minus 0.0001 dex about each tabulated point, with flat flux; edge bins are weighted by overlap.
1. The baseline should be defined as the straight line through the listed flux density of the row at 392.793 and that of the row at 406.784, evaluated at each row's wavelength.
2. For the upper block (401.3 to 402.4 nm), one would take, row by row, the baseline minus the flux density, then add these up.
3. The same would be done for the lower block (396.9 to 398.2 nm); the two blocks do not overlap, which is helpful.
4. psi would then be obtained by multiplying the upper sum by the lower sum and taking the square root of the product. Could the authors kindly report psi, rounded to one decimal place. 1.3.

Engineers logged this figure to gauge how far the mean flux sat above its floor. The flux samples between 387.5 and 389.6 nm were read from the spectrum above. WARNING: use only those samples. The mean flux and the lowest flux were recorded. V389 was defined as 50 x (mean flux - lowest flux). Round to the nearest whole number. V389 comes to 77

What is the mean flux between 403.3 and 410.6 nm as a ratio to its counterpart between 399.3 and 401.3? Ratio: 0.99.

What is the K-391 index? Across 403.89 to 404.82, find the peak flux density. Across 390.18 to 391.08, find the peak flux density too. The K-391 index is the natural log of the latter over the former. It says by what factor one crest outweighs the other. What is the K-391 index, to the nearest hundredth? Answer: -0.07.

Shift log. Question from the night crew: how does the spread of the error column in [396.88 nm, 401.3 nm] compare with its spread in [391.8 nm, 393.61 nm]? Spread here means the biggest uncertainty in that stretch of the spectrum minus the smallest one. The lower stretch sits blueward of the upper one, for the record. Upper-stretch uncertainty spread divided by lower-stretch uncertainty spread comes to 1.2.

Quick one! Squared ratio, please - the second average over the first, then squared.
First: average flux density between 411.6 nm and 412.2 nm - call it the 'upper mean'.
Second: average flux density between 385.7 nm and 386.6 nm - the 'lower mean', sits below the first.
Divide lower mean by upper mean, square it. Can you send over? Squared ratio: 0.61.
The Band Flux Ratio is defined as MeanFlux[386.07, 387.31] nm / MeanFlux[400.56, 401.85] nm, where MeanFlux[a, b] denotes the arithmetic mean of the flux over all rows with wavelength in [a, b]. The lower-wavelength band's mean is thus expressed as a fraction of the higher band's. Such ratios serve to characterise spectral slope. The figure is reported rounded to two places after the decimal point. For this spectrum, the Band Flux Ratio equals 0.86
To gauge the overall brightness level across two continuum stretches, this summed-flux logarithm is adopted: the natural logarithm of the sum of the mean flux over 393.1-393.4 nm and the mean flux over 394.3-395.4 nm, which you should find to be 1.99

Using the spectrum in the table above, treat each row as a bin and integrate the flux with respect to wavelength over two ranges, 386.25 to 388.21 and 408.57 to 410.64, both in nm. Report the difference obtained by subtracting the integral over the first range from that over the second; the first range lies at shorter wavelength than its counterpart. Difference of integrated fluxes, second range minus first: 2.3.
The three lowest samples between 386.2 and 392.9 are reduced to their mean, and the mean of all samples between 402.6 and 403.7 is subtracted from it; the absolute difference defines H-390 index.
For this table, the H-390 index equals 3.3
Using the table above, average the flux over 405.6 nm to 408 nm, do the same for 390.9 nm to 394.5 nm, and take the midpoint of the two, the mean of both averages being 5.9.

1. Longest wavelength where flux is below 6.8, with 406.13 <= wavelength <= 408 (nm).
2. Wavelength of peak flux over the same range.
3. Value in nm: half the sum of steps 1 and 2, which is 407.35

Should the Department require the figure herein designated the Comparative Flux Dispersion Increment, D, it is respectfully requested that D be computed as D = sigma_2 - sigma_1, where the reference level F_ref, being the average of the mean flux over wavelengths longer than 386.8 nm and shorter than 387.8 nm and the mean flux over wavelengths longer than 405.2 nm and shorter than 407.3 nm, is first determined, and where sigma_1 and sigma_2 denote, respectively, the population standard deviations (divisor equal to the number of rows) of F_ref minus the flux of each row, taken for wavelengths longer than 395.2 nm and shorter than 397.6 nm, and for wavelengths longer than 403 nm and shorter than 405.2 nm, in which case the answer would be -1.1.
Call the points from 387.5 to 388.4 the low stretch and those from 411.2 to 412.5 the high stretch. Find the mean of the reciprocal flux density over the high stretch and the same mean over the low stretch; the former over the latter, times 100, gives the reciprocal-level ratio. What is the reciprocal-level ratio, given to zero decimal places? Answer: 81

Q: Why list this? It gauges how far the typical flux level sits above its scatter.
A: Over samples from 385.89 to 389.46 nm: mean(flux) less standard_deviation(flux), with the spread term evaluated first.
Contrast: 4.9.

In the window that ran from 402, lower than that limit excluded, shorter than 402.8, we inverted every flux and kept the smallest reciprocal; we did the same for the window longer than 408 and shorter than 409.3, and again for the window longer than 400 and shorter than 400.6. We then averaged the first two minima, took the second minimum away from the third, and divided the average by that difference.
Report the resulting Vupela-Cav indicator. 18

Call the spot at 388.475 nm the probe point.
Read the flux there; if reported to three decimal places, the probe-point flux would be 5.918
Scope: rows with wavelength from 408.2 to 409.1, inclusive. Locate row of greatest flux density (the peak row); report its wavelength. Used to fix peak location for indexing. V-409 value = 408.849 nm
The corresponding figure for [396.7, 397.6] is 397.524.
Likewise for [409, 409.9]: 409.038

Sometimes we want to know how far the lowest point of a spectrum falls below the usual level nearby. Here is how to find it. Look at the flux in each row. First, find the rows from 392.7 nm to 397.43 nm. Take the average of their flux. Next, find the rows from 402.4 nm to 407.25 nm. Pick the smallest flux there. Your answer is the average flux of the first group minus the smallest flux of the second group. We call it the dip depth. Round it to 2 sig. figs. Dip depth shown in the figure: -1.6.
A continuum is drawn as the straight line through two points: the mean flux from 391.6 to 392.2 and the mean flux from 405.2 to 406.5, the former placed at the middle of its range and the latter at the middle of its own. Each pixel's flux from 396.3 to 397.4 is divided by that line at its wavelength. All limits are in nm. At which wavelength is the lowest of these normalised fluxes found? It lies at 396.792 nm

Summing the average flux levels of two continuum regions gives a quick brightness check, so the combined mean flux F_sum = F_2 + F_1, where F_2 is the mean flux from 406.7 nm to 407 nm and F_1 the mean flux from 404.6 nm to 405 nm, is 15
